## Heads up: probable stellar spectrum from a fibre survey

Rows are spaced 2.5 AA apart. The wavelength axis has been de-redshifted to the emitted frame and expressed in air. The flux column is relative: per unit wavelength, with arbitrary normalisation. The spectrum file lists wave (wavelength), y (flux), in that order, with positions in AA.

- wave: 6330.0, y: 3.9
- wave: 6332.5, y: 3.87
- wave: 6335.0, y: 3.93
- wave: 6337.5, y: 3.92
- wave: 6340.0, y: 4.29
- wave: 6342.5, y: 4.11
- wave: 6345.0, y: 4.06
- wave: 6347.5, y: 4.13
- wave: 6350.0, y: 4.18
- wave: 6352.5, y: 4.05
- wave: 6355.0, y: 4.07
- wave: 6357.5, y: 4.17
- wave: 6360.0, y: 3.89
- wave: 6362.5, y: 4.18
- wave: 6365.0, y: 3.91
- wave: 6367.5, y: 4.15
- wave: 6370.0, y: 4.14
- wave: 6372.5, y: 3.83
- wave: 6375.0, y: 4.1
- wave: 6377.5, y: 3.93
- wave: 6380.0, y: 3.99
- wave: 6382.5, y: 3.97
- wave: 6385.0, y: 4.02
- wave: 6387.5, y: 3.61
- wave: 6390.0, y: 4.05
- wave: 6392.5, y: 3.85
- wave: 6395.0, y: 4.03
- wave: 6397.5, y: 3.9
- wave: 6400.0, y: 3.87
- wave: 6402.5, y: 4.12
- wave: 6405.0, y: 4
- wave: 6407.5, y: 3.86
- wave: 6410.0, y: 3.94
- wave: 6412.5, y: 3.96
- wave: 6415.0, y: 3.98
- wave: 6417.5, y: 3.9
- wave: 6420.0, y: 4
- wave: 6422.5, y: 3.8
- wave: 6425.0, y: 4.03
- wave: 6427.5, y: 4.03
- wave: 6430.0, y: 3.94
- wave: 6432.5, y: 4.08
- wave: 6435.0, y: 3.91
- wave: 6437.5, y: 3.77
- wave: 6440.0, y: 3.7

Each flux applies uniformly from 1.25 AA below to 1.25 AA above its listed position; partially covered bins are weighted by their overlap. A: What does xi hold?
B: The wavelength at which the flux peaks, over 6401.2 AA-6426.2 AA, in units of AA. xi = 6402.5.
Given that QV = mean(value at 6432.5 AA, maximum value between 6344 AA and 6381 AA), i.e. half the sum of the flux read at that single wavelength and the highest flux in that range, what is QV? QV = 4.13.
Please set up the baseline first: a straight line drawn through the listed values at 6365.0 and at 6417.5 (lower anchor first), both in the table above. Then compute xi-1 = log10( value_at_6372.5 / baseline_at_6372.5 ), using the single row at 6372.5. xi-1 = -0.009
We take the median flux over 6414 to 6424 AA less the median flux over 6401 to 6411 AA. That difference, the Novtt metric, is -0.03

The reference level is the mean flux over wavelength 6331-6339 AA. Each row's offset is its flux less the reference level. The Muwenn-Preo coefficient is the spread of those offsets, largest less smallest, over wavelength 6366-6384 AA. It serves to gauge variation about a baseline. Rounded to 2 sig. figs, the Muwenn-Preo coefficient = 0.32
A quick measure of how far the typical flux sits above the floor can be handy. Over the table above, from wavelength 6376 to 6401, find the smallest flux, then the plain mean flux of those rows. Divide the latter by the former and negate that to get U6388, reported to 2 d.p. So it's -1.09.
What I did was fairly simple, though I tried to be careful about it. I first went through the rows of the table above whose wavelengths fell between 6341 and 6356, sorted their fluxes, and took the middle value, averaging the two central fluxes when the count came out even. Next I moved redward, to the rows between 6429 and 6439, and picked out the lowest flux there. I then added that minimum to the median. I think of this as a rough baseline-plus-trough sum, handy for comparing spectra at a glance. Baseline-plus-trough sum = 7.86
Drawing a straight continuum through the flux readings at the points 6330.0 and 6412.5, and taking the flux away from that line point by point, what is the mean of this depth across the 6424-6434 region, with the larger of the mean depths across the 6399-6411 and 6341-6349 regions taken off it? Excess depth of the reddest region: -0.04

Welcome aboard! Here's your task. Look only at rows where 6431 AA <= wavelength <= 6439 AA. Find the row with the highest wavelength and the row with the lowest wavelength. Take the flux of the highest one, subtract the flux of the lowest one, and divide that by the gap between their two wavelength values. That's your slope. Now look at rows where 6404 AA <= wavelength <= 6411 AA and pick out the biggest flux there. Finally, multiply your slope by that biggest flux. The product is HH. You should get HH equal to -0.25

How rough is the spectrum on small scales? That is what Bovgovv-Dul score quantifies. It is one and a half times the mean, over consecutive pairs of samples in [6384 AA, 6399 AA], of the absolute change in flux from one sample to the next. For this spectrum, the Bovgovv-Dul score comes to 0.41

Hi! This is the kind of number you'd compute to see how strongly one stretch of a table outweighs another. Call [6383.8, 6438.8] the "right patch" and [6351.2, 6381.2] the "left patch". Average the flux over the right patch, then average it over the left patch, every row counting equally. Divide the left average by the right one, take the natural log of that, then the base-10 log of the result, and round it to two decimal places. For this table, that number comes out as -1.62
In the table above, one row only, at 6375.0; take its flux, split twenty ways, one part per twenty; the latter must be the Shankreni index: 0.205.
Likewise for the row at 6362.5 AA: 0.209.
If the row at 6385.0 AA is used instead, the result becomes 0.201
